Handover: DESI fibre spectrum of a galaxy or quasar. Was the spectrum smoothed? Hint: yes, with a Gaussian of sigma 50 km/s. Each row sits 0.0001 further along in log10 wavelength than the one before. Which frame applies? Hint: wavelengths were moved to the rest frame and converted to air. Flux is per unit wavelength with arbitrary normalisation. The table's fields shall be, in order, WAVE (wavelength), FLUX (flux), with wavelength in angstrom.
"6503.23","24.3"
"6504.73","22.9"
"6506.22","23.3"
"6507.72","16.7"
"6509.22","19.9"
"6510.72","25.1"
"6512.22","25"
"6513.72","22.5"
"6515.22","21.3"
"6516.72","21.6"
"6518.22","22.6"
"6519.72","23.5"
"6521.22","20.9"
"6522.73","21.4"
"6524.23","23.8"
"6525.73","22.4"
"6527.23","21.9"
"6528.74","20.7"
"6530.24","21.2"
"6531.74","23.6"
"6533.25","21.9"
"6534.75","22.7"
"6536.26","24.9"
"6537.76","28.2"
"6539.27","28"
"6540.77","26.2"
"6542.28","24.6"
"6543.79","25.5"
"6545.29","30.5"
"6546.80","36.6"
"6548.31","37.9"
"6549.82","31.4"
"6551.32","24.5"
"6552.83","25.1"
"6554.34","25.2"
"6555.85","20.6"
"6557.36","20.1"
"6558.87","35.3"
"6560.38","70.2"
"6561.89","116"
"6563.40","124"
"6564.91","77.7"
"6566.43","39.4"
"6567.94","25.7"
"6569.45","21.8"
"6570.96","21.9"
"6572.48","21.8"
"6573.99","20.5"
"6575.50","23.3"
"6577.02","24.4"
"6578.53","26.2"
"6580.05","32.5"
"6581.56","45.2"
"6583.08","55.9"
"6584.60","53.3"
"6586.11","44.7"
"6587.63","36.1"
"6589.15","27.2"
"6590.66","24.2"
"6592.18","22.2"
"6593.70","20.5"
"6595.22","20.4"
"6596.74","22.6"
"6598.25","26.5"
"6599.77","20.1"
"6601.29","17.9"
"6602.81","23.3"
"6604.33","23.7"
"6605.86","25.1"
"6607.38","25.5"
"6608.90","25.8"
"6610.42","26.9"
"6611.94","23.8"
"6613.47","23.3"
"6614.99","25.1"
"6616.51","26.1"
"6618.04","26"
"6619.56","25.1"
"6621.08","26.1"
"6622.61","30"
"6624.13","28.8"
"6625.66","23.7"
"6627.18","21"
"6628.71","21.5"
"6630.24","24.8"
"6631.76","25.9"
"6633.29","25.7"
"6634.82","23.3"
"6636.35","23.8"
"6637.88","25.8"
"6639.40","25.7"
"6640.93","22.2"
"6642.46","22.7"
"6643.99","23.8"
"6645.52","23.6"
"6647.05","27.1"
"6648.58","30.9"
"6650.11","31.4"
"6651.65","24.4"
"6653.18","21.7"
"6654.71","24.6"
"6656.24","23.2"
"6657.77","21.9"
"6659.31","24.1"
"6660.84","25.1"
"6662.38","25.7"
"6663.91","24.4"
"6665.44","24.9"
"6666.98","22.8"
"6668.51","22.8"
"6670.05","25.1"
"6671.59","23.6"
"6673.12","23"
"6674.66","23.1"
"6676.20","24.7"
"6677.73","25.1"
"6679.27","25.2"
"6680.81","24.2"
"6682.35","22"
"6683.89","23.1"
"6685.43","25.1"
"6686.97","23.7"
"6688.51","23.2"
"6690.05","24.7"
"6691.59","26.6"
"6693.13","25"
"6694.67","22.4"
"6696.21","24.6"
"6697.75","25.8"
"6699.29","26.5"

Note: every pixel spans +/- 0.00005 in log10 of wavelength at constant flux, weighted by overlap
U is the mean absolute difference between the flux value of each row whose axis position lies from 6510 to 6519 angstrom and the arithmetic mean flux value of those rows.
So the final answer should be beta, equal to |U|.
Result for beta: 1.4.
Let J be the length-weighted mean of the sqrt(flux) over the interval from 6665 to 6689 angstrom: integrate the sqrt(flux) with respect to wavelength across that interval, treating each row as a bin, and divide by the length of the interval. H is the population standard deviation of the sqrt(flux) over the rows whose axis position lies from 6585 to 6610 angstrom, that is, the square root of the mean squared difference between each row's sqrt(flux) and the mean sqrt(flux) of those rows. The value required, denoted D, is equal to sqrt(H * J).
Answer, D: 1.7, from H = 0.58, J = 4.88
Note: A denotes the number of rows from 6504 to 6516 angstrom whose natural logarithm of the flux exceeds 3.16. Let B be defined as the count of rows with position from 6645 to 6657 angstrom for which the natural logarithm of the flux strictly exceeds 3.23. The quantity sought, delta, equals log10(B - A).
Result 0.00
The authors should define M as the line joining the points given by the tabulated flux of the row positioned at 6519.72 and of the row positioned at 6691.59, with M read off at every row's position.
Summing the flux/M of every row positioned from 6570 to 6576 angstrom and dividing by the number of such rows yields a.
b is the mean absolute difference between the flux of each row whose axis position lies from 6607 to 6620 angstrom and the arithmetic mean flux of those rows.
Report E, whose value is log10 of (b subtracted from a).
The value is -1.4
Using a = 0.9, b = 0.86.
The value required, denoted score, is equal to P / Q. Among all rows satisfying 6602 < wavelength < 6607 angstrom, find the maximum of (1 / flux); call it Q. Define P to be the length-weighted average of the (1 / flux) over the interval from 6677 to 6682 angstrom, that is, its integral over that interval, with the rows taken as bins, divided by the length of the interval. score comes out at 0.95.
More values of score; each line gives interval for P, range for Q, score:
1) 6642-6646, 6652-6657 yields 0.93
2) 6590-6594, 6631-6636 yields 1.04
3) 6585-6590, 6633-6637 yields 0.66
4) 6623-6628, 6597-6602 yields 0.73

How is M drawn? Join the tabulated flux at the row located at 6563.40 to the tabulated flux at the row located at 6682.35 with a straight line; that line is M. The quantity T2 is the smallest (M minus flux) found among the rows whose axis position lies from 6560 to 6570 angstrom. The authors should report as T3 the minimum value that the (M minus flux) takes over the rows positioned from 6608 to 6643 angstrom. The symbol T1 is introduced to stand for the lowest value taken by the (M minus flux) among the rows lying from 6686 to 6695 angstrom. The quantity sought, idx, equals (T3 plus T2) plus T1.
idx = 21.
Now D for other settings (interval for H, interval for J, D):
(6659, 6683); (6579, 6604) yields 0.8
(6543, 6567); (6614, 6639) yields 3.2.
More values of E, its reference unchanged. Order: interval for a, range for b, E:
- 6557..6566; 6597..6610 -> -0.1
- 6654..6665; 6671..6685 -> -1.7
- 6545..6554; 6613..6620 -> -0.3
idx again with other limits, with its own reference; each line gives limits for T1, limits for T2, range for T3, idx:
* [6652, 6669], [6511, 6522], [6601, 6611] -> 206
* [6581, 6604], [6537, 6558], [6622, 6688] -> 145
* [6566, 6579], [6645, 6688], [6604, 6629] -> 119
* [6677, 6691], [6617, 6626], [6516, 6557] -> 133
